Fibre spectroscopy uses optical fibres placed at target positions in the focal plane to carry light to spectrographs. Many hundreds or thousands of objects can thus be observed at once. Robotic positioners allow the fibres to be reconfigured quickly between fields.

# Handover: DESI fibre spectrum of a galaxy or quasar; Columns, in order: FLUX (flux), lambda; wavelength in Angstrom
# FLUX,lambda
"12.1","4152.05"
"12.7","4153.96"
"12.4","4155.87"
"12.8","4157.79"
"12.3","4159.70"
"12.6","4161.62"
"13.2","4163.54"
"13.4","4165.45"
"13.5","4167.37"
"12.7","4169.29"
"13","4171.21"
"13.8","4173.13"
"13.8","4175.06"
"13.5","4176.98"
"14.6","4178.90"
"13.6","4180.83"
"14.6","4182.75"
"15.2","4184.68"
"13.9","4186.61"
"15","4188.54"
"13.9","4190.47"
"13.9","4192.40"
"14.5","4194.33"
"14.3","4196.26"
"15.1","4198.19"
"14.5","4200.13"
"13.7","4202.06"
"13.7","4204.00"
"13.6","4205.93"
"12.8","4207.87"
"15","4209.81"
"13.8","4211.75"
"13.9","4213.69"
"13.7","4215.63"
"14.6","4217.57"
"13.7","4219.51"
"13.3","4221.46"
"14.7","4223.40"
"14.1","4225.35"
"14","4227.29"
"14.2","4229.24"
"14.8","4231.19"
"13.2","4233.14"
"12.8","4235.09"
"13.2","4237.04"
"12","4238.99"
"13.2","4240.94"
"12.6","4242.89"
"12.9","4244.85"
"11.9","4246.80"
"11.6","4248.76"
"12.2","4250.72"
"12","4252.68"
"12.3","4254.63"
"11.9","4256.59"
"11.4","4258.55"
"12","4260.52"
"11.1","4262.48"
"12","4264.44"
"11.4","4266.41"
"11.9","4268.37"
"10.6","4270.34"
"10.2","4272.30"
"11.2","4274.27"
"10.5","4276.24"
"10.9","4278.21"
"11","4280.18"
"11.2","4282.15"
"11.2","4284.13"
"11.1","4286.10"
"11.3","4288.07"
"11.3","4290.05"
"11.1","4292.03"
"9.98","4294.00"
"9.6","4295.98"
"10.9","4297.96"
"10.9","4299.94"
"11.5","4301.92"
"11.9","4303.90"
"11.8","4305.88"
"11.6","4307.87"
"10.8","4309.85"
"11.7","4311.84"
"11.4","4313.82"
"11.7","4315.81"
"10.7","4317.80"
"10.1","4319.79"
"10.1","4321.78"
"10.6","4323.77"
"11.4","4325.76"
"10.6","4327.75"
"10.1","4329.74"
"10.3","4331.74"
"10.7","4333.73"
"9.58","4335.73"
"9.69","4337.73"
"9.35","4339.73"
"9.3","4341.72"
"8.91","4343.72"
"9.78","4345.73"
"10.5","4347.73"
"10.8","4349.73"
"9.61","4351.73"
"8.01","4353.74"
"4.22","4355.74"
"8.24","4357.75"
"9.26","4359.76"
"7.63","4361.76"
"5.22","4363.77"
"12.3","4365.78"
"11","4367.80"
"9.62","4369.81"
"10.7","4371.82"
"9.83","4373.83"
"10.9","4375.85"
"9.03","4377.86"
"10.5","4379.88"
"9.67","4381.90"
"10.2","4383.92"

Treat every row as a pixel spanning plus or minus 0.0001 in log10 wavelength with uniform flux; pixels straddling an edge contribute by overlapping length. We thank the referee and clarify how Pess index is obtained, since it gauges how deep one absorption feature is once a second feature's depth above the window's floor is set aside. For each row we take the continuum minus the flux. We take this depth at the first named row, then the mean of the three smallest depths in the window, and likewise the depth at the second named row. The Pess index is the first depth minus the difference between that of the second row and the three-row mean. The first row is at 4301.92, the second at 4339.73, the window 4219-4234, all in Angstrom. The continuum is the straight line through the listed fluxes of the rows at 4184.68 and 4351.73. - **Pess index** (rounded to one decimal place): -1.7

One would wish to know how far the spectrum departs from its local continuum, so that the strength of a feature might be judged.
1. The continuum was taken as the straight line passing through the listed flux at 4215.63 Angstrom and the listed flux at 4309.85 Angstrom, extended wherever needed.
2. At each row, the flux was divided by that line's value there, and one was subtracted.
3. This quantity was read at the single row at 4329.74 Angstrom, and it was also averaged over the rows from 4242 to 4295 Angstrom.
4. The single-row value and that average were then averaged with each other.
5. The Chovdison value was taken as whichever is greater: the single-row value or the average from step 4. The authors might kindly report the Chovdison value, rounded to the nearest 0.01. -0.01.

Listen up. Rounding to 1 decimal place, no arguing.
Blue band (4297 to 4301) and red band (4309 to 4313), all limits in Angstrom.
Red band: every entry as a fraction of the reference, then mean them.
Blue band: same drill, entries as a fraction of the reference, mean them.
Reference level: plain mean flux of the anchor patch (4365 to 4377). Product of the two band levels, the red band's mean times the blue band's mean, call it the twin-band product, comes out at 1.1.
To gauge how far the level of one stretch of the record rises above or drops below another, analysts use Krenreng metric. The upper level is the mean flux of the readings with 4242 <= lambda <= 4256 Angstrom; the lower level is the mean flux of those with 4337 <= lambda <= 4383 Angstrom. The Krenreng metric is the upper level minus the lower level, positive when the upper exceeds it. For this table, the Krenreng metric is 2.9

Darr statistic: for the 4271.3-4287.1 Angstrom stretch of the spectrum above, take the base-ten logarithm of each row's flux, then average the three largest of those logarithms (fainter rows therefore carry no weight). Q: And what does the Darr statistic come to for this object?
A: 1.05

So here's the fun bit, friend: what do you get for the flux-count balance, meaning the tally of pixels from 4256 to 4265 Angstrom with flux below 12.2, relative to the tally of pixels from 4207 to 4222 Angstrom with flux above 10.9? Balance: 0.6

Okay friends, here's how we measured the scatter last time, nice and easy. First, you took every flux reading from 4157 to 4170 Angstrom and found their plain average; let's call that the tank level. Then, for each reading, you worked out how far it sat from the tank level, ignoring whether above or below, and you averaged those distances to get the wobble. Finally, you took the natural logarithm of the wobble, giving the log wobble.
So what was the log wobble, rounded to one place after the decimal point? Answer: -1.0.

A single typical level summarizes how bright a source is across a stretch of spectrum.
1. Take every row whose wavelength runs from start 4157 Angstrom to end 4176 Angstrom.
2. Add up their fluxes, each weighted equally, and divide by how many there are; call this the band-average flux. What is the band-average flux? 13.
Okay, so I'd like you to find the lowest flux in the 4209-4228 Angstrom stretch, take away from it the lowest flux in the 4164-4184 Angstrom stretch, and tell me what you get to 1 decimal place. 0.6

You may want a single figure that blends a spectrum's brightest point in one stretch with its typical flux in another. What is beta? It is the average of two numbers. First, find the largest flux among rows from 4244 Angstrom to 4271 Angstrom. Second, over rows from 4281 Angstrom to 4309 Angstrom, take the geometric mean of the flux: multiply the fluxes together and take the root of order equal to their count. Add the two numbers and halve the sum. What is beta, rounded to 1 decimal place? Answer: 12.0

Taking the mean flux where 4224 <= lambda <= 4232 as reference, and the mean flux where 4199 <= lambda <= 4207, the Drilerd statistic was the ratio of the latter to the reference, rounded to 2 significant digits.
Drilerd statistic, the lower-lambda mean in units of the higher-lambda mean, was 0.97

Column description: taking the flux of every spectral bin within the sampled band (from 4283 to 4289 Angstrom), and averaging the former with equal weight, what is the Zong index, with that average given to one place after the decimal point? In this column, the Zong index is 11.2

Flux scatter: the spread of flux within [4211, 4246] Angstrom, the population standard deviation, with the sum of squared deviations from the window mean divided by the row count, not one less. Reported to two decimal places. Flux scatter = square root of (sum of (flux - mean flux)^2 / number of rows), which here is 0.74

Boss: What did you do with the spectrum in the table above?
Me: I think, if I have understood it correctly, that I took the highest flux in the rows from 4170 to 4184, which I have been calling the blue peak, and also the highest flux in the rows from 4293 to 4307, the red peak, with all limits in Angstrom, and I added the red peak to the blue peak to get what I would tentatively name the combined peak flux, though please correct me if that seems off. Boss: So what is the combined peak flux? 26.5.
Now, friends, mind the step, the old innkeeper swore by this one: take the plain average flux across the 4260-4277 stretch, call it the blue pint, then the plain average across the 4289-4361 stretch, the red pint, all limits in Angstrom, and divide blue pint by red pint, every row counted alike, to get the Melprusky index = 1.10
